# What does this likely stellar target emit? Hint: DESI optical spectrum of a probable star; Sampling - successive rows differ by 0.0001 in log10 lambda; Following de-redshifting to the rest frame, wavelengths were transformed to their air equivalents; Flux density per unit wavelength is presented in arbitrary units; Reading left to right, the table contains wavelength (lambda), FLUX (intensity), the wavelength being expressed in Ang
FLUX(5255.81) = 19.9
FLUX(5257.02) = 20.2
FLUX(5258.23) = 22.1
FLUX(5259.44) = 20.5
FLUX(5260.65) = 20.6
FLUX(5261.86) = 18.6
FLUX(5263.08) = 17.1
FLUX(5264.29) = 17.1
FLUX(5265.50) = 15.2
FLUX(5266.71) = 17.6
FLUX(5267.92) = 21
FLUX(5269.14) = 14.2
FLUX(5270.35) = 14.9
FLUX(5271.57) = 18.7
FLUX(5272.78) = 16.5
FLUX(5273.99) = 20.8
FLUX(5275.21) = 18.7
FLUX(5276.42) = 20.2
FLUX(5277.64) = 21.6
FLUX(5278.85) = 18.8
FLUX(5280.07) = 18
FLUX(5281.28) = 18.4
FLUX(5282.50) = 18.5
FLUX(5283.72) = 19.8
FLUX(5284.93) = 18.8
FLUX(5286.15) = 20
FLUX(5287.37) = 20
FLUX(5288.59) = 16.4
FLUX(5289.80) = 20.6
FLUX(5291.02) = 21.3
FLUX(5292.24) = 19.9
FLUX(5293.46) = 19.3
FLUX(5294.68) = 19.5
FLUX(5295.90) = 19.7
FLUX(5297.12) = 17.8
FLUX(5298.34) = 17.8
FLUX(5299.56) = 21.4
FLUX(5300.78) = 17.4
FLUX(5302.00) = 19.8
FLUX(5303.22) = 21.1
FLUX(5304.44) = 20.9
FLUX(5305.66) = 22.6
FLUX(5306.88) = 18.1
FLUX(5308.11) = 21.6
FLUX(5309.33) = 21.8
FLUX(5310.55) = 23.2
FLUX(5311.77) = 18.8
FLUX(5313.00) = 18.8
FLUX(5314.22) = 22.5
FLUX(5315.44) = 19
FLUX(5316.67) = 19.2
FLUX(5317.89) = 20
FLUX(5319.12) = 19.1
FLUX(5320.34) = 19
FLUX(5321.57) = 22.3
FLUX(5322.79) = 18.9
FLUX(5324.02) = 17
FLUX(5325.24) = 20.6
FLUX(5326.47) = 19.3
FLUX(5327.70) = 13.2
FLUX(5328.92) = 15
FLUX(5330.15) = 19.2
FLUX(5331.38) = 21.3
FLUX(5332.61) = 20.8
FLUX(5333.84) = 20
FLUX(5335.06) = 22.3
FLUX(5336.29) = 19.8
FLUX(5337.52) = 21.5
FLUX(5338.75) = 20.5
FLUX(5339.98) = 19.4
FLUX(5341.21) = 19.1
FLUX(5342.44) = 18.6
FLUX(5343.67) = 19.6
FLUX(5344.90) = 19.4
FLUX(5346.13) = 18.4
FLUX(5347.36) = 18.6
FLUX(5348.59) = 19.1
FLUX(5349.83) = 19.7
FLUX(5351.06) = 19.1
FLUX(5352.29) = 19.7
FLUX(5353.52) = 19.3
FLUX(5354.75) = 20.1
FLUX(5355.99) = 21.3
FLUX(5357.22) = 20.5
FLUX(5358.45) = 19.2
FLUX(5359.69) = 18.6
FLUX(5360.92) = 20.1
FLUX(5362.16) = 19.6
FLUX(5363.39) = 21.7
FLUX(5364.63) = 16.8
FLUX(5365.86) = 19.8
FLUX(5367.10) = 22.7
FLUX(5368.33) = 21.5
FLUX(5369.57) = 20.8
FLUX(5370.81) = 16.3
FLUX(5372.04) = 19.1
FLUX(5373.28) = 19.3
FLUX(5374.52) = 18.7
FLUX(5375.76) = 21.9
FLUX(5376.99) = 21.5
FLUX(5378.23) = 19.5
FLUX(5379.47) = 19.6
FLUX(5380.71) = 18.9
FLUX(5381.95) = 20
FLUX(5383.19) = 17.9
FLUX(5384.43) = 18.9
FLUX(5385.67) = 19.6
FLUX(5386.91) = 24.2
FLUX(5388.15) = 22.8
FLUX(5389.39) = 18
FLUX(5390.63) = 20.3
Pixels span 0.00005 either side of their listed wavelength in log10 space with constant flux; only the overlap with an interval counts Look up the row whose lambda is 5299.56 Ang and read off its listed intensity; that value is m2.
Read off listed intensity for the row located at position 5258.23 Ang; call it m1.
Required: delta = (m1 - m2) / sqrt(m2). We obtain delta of 0.2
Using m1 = 22.1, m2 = 21.4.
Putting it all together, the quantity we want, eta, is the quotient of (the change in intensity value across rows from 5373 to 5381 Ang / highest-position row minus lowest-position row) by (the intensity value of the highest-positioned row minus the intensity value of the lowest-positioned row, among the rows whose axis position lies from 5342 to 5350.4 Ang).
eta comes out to -0.4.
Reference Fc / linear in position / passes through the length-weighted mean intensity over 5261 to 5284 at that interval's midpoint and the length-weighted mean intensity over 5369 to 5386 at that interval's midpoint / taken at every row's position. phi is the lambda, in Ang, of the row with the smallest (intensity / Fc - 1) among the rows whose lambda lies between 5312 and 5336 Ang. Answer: 5327.70 Ang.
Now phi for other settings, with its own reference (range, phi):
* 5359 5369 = 5364.63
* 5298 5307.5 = 5300.78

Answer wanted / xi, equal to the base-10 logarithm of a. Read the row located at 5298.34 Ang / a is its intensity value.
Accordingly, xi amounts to 1.25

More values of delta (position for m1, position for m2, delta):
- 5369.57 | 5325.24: 0.0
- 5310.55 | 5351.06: 0.9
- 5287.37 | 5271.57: 0.3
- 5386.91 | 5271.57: 1.3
